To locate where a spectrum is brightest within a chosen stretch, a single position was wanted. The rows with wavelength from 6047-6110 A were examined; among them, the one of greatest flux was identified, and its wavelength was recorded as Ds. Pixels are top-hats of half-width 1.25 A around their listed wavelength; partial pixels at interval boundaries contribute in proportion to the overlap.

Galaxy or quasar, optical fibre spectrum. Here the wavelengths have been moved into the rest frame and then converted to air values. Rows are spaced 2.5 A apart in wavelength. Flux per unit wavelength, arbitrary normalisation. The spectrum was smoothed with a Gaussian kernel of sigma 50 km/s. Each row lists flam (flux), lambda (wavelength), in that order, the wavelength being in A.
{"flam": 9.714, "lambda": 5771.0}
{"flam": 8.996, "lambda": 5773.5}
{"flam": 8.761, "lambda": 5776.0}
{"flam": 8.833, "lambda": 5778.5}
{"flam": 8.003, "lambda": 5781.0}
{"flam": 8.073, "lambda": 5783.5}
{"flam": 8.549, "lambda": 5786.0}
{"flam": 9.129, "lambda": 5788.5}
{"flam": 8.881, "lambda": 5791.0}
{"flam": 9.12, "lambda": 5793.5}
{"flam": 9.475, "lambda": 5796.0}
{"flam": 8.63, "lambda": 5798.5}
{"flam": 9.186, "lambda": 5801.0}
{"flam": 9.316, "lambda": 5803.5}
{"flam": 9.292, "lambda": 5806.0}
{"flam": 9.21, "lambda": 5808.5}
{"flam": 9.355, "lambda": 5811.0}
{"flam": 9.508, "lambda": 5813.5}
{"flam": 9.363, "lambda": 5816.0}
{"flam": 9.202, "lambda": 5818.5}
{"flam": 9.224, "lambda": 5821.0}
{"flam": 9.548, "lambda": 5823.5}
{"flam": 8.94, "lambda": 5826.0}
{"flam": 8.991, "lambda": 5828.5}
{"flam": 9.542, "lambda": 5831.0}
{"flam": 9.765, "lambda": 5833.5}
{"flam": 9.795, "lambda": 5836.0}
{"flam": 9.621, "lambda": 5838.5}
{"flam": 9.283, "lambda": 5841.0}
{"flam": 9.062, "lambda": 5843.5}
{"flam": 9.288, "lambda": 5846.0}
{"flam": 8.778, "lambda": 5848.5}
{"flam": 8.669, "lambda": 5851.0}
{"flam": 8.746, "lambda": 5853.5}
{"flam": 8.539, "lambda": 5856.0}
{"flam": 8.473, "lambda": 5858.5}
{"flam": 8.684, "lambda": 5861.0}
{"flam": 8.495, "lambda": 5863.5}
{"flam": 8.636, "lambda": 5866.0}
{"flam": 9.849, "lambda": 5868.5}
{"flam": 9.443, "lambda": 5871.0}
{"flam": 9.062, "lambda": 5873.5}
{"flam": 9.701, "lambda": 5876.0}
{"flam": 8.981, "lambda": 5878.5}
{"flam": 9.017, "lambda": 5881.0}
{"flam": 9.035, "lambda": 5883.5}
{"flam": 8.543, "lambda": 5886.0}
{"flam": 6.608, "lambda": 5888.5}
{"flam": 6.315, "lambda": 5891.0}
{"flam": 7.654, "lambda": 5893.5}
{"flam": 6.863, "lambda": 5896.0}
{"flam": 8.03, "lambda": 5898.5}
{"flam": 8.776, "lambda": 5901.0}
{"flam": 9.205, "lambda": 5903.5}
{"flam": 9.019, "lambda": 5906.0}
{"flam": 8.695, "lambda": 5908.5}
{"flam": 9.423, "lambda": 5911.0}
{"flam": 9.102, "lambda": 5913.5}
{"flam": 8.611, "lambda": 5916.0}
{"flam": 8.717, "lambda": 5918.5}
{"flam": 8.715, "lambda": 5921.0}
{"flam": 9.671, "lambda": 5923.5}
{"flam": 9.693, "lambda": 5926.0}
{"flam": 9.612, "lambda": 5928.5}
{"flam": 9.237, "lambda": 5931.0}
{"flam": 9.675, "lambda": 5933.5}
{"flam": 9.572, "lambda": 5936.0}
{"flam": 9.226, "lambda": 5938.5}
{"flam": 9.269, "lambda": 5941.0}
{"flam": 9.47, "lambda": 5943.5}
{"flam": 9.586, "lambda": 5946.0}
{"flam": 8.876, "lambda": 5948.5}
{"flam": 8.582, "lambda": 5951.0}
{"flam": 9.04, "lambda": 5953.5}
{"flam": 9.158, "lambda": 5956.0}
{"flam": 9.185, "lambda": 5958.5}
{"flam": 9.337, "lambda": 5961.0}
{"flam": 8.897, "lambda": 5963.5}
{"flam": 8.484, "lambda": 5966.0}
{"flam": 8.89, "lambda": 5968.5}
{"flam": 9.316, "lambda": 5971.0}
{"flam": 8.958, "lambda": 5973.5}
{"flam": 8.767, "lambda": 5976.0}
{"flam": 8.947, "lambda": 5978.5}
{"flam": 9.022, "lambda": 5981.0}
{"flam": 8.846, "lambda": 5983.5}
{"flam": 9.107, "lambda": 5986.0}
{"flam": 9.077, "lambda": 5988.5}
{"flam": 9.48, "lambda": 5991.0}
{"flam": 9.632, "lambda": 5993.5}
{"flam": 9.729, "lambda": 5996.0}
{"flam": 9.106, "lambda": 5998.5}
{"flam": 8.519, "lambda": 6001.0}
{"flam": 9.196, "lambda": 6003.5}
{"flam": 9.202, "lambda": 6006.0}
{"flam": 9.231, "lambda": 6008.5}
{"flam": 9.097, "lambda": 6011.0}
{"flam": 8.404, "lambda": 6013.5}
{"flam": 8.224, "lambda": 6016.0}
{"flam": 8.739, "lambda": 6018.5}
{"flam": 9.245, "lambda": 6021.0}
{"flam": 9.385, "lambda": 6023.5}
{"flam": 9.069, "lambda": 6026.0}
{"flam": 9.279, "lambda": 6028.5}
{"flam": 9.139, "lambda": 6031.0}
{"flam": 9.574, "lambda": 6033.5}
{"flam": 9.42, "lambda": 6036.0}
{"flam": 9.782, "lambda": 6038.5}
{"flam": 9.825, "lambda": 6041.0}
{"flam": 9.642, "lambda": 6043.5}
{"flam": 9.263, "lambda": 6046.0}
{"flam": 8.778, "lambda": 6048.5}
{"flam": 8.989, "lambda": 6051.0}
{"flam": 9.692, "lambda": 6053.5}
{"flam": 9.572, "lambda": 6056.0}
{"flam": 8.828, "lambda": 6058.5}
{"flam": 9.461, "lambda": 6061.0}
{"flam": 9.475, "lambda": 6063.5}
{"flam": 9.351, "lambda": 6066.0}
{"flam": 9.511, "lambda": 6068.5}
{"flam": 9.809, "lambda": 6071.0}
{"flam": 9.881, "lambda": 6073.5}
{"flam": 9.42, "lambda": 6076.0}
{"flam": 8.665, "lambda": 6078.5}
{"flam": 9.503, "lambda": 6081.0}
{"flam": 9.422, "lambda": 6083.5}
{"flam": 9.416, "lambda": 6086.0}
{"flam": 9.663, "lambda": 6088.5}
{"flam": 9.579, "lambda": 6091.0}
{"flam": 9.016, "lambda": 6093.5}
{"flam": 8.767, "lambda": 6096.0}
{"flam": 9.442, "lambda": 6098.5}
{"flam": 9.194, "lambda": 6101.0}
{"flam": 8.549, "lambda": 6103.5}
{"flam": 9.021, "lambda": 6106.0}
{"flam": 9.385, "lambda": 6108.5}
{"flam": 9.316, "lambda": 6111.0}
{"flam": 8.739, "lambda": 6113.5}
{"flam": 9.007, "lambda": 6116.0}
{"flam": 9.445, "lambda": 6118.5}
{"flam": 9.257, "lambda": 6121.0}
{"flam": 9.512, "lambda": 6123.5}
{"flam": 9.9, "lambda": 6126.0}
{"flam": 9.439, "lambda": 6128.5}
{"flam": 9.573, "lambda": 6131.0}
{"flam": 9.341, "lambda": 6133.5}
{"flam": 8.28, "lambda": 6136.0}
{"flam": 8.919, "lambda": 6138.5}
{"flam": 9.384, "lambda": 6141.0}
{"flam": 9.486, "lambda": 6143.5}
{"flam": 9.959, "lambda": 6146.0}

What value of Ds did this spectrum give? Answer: 6073.5 A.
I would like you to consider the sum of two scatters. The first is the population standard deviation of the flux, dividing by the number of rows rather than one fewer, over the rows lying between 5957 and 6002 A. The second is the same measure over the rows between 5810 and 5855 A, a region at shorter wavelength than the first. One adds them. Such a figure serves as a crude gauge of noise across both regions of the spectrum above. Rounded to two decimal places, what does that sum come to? 0.66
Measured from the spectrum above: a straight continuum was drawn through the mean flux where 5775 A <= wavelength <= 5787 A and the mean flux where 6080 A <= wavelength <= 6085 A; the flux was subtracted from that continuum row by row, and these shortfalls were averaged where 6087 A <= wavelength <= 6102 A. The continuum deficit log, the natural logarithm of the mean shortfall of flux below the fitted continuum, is -1.5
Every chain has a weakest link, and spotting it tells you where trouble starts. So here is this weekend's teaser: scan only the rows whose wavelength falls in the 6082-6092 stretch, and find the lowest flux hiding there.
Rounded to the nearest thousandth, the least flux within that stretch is 9.416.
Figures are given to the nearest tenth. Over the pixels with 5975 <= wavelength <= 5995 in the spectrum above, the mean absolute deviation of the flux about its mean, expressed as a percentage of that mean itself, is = 2.4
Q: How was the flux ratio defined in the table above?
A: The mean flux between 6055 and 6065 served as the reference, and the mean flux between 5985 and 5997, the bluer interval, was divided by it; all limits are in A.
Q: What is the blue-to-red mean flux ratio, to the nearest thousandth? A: 1.008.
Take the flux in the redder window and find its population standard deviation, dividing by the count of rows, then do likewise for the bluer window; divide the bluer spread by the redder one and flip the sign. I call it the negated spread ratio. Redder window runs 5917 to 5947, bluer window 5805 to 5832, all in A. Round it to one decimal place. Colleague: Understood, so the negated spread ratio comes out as -0.6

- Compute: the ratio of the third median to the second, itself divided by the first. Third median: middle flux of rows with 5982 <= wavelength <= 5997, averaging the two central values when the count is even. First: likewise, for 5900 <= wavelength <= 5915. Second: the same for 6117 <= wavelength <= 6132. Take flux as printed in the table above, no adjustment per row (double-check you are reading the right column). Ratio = 0.108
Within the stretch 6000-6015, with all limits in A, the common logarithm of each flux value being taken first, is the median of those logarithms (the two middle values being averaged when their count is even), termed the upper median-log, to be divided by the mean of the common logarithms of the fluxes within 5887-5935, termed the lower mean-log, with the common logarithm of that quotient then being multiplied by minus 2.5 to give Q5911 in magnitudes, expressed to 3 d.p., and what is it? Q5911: -0.034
